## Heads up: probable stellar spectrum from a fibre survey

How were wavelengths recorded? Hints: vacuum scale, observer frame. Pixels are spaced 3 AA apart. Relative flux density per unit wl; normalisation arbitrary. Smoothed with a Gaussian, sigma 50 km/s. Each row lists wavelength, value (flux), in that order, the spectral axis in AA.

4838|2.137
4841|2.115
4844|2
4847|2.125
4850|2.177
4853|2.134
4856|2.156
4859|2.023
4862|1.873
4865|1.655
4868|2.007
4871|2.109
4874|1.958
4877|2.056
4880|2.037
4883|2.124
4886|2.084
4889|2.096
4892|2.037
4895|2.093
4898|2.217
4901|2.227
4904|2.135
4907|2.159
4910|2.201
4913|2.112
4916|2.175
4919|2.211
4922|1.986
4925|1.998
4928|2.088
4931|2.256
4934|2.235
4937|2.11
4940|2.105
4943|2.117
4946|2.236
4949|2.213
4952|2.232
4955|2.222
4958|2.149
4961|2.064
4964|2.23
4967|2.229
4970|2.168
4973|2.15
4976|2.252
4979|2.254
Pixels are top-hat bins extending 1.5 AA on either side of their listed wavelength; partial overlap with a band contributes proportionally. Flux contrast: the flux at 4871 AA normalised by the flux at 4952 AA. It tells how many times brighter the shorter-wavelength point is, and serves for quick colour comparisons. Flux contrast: 0.94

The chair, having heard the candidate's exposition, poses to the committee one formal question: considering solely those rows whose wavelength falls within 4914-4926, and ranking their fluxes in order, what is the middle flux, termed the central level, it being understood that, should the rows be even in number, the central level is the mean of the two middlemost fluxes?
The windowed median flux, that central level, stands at 2.09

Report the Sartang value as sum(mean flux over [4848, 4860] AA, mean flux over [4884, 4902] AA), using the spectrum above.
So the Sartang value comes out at 4.25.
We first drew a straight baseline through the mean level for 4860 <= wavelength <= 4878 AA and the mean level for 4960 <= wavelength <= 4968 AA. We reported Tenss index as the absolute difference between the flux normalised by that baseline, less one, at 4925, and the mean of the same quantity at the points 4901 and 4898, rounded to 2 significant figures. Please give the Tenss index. 0.14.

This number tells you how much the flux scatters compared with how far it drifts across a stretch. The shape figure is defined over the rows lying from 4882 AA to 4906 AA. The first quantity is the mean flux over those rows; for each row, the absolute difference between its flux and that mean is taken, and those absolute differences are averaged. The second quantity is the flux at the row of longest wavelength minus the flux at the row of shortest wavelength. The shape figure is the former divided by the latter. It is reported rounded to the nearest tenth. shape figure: 4.5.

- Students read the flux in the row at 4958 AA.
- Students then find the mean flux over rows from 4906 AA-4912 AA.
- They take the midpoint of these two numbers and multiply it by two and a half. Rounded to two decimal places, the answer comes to 5.41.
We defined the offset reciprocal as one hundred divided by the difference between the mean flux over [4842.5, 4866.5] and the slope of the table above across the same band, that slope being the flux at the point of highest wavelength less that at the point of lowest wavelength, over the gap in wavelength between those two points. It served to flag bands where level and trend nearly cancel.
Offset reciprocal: 49.2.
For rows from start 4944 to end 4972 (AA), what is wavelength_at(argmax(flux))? 4946 AA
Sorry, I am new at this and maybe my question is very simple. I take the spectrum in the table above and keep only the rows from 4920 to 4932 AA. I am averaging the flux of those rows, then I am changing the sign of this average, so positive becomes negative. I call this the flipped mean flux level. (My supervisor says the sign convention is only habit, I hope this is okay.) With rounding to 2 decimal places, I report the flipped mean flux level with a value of -2.08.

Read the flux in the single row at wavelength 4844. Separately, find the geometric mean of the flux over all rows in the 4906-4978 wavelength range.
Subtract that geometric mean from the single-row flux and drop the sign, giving 0.16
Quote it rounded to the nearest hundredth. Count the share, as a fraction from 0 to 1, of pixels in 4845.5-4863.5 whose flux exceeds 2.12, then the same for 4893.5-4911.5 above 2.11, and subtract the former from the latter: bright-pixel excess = 0.17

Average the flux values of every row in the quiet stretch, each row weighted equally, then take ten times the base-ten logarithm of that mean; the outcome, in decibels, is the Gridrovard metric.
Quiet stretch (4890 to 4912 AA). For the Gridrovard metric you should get 3.33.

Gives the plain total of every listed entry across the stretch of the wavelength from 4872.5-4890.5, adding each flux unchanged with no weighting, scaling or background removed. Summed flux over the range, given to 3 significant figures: 12.4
